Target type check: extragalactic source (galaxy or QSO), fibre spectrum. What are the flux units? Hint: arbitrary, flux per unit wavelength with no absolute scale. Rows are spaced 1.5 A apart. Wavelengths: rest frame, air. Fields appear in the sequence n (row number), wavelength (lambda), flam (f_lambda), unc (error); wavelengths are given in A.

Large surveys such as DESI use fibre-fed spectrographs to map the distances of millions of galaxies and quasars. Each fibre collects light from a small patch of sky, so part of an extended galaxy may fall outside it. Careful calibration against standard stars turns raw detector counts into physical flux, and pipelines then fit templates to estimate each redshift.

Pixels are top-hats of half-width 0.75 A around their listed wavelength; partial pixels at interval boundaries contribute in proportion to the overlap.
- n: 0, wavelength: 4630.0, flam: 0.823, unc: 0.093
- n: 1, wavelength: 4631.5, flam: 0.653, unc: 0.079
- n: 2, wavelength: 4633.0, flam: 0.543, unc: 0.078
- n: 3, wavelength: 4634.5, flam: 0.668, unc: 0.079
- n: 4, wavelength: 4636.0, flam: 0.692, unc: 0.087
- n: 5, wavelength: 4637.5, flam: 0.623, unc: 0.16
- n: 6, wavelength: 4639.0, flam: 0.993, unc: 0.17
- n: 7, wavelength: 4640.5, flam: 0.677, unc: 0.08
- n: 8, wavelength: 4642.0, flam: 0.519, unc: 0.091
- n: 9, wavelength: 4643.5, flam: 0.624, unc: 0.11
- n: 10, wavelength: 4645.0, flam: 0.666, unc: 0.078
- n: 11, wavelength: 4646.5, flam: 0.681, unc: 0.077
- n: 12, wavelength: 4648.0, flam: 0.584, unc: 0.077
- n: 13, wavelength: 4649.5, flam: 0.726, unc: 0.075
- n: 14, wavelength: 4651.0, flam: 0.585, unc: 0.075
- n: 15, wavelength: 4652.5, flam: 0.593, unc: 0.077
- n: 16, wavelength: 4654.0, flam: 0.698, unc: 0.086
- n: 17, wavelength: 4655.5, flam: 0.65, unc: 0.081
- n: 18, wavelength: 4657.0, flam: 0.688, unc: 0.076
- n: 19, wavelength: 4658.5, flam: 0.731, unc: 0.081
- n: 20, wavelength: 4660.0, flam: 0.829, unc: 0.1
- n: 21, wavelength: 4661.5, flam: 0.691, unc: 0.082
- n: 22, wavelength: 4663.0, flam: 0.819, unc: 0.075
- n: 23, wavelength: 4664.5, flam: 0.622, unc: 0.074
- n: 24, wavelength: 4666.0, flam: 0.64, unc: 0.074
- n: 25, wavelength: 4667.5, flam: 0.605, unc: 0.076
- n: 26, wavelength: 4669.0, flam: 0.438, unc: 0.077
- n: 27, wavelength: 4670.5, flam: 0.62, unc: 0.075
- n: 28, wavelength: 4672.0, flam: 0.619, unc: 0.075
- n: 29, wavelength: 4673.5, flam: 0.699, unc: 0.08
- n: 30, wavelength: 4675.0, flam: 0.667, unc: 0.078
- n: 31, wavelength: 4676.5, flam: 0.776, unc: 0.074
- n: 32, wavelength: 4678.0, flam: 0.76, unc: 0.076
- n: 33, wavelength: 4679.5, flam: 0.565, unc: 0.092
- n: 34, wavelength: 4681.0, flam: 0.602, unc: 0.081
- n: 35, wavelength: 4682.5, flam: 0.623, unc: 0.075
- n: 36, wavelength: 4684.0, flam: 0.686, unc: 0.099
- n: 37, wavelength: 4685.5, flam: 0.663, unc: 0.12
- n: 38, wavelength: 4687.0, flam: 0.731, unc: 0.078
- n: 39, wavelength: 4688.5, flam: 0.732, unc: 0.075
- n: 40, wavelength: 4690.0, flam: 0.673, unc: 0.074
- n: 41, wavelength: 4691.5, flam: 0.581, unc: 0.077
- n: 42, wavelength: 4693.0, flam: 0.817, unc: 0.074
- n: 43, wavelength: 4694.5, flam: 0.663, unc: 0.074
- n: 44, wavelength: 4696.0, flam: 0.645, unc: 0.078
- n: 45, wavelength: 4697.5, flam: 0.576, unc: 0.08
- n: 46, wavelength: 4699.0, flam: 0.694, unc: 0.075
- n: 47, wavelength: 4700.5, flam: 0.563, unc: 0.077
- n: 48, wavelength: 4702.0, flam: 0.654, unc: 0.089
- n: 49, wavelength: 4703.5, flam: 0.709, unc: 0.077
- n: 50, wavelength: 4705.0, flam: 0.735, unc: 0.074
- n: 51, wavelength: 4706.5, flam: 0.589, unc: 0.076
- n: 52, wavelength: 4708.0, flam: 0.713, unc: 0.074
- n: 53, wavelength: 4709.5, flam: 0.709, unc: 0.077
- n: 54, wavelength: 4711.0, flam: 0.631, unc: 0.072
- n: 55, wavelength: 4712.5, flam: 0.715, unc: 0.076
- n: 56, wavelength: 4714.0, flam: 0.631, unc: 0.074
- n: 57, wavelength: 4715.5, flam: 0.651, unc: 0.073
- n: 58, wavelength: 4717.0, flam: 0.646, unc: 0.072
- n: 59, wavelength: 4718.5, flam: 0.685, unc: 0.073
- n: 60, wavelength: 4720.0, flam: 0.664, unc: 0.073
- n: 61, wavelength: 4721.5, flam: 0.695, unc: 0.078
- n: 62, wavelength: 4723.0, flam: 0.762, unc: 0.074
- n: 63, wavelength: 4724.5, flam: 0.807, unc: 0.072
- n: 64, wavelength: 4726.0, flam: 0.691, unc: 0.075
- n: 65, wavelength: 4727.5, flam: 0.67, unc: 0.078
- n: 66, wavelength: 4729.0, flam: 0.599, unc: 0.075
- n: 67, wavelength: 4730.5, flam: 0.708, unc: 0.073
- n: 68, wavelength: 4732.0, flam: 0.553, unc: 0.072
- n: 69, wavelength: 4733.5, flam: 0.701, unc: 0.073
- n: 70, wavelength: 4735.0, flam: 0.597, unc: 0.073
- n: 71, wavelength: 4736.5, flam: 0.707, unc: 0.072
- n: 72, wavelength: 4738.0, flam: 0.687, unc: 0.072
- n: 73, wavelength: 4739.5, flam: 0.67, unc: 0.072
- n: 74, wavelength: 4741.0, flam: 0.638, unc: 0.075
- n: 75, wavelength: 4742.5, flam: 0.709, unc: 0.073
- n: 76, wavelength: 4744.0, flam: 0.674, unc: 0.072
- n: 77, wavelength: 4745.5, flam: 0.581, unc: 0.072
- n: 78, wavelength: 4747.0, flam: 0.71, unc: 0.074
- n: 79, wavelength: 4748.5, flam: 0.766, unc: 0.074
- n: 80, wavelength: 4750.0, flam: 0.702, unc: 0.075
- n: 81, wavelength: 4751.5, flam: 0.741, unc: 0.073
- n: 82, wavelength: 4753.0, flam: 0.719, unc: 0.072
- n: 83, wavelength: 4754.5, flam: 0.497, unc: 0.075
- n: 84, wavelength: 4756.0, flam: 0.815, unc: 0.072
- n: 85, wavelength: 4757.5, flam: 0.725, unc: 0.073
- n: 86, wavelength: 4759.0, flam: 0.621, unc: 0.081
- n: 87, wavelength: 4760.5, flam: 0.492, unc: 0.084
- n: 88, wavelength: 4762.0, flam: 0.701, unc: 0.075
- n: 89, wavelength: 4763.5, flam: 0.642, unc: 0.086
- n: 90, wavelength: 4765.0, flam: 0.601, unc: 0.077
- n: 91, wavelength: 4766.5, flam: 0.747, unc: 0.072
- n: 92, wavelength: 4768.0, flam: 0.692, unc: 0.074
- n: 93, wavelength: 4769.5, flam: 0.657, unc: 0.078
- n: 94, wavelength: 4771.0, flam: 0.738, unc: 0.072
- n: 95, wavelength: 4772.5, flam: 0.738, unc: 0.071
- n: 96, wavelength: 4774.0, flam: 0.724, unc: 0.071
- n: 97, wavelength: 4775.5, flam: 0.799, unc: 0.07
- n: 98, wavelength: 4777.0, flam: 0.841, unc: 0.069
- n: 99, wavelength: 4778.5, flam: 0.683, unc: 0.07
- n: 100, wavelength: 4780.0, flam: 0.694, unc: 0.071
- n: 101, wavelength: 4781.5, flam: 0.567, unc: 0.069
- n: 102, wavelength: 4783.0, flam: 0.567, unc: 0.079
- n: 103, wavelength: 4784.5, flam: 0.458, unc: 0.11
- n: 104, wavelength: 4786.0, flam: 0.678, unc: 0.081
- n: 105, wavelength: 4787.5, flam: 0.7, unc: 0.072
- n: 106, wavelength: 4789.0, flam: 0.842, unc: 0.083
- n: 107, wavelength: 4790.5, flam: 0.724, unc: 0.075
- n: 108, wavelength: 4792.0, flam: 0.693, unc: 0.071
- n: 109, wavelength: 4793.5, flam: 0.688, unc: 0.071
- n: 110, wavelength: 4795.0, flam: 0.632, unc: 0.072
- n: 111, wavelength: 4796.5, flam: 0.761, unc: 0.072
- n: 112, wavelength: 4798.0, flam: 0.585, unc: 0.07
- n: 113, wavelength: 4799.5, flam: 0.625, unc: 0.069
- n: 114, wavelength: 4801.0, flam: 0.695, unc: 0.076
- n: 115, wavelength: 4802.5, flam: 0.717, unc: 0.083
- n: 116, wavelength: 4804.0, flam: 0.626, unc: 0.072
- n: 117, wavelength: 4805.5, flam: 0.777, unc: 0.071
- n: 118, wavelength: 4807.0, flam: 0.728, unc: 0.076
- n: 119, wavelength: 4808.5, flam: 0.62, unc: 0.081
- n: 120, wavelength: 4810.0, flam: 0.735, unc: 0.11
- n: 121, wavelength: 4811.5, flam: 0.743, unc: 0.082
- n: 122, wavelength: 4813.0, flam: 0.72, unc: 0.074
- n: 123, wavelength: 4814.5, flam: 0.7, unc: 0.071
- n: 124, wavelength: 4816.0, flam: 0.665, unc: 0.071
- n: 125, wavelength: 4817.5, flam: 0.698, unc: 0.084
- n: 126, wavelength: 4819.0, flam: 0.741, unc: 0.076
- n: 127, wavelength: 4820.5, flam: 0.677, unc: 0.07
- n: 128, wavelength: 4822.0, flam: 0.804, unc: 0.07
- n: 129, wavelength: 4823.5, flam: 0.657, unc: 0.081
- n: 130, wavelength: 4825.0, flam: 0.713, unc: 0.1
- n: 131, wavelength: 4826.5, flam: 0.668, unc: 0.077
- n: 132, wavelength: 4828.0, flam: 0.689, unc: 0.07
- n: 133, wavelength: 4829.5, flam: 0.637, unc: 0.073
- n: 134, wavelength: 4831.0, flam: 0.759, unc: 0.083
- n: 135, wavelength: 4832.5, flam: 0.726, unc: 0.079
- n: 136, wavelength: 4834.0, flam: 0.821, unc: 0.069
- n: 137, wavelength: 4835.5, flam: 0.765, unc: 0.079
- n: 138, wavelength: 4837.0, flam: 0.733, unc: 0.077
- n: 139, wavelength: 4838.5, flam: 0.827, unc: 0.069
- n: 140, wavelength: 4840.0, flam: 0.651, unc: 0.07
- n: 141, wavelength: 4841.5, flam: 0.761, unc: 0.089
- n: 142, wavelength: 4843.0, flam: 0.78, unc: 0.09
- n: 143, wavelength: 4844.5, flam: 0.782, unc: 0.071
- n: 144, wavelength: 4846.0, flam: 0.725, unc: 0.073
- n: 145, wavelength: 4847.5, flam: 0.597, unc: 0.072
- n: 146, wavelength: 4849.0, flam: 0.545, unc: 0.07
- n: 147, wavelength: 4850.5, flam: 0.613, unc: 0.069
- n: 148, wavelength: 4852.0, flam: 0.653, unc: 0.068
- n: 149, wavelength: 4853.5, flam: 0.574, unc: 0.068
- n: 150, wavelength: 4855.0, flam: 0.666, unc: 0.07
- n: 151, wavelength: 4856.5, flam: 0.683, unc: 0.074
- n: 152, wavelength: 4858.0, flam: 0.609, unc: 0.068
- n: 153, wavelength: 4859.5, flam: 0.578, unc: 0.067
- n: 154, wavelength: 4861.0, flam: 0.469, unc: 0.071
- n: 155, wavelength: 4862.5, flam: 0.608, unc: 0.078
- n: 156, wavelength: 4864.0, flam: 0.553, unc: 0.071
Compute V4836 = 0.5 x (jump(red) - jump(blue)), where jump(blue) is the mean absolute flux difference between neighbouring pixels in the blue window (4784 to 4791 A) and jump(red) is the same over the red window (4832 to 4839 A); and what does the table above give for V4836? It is -0.028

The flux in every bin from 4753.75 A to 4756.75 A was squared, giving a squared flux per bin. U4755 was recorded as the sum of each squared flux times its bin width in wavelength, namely 1.37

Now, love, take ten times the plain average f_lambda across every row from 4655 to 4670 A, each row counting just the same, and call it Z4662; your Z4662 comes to 6.7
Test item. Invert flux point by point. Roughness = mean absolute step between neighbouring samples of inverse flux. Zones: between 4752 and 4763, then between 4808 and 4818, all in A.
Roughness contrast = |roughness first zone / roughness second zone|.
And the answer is 5.68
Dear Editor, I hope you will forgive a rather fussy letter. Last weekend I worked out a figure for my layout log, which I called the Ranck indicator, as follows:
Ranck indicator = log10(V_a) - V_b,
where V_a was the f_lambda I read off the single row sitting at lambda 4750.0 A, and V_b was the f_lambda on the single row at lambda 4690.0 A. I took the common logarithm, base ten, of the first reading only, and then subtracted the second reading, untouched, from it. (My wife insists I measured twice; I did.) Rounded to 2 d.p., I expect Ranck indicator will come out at -0.83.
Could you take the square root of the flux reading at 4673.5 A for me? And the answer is 0.84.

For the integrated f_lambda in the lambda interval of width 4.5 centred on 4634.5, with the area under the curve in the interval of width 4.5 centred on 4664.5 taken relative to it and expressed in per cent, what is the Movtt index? 109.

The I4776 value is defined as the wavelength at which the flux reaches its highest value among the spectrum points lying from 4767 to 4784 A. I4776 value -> 4777.0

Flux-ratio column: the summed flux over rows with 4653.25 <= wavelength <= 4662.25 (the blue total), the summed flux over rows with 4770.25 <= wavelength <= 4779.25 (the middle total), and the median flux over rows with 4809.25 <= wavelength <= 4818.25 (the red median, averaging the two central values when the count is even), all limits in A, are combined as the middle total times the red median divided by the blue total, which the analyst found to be 0.75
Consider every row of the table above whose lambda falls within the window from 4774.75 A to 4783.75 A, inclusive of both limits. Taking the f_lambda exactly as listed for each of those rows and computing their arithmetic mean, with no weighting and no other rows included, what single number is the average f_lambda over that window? 0.69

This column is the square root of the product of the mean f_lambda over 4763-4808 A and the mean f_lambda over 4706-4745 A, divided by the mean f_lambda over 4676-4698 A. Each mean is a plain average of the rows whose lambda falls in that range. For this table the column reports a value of 1.01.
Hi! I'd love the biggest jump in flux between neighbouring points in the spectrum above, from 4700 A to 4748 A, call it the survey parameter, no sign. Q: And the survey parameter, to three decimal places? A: 0.155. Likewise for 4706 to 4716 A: 0.124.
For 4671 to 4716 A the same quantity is 0.236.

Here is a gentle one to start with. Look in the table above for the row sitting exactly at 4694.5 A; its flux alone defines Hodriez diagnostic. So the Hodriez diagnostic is 0.663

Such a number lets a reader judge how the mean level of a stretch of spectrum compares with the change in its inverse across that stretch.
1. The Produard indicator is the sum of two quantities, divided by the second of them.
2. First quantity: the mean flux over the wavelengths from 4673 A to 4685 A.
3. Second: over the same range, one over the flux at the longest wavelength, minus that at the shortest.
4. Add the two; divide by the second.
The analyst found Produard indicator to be 26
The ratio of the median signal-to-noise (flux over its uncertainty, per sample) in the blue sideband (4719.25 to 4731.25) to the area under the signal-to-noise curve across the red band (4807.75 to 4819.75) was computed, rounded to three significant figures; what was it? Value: 0.0867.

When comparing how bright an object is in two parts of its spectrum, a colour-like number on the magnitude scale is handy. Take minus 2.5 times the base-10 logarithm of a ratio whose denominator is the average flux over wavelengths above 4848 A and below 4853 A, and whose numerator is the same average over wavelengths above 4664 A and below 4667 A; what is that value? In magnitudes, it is -0.05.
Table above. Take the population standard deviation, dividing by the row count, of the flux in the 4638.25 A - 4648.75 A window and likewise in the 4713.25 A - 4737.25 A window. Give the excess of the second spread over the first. -0.079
